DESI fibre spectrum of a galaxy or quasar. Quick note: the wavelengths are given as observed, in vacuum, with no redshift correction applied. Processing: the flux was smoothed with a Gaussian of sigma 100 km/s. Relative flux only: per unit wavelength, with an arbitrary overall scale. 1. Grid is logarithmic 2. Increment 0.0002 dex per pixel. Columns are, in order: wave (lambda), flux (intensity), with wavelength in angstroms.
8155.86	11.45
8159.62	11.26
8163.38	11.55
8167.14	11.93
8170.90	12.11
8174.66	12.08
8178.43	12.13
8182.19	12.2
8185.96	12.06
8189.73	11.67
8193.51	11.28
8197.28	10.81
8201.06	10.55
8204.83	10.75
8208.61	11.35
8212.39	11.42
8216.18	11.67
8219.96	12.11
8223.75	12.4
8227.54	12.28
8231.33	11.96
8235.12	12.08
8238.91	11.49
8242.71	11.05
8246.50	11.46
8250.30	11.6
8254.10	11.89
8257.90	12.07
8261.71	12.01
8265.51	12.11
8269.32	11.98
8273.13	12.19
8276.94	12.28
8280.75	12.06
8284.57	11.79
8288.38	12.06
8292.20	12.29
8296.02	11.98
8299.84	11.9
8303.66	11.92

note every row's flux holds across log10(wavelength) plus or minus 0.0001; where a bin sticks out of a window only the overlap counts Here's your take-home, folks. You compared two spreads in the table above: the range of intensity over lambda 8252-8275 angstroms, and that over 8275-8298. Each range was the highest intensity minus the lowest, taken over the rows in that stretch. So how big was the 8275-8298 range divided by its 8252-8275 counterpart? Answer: 1.7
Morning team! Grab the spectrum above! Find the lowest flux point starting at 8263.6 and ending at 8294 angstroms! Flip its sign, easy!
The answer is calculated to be -11.8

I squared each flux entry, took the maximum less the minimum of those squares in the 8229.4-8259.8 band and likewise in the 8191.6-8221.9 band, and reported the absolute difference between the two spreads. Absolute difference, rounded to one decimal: 11.5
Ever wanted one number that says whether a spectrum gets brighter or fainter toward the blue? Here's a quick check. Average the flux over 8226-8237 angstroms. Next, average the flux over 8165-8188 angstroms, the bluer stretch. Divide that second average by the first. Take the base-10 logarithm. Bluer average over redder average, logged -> -0.0008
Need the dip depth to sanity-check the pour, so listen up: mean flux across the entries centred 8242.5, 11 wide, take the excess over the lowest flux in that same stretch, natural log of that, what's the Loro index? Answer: -1.3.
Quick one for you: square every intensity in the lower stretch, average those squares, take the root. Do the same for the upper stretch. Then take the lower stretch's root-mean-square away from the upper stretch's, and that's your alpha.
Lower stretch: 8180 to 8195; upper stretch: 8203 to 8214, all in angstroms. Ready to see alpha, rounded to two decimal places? -0.63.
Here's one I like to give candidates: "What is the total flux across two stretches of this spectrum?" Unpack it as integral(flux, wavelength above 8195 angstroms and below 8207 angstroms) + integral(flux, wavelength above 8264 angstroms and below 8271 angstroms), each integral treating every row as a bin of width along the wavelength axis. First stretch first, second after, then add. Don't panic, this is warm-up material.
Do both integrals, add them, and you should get 213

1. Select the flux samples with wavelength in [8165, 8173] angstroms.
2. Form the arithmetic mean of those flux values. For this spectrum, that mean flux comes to 12.0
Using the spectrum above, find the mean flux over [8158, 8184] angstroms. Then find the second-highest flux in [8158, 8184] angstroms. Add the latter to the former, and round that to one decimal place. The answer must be 24.0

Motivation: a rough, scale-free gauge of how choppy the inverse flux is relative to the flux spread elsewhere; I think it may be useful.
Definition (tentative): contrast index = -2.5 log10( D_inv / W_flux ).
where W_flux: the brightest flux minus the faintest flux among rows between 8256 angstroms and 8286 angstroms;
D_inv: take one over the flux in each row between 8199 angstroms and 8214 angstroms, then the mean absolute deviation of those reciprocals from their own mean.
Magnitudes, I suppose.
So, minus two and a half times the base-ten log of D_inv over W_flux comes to 5.5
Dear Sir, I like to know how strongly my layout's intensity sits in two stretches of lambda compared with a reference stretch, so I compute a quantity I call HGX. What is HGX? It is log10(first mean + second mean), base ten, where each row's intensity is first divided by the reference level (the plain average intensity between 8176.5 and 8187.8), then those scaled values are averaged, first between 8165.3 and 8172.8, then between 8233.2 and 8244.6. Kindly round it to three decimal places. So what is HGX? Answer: 0.288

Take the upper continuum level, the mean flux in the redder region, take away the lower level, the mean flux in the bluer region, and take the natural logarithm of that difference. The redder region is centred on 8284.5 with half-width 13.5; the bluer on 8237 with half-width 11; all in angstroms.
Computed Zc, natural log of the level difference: -1.0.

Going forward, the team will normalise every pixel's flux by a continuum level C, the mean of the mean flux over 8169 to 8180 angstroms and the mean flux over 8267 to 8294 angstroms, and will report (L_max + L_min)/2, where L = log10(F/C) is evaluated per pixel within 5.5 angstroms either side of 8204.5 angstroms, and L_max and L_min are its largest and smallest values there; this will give -0.044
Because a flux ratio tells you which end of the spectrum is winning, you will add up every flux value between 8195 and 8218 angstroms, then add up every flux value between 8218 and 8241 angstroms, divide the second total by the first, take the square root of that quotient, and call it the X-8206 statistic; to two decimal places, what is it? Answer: 1.04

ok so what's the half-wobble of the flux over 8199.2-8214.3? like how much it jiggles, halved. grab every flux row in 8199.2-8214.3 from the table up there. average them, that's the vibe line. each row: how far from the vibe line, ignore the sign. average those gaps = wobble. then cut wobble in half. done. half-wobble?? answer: 0.18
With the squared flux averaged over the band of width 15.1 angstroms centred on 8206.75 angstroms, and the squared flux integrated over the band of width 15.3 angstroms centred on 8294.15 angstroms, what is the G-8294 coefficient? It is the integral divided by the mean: 18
